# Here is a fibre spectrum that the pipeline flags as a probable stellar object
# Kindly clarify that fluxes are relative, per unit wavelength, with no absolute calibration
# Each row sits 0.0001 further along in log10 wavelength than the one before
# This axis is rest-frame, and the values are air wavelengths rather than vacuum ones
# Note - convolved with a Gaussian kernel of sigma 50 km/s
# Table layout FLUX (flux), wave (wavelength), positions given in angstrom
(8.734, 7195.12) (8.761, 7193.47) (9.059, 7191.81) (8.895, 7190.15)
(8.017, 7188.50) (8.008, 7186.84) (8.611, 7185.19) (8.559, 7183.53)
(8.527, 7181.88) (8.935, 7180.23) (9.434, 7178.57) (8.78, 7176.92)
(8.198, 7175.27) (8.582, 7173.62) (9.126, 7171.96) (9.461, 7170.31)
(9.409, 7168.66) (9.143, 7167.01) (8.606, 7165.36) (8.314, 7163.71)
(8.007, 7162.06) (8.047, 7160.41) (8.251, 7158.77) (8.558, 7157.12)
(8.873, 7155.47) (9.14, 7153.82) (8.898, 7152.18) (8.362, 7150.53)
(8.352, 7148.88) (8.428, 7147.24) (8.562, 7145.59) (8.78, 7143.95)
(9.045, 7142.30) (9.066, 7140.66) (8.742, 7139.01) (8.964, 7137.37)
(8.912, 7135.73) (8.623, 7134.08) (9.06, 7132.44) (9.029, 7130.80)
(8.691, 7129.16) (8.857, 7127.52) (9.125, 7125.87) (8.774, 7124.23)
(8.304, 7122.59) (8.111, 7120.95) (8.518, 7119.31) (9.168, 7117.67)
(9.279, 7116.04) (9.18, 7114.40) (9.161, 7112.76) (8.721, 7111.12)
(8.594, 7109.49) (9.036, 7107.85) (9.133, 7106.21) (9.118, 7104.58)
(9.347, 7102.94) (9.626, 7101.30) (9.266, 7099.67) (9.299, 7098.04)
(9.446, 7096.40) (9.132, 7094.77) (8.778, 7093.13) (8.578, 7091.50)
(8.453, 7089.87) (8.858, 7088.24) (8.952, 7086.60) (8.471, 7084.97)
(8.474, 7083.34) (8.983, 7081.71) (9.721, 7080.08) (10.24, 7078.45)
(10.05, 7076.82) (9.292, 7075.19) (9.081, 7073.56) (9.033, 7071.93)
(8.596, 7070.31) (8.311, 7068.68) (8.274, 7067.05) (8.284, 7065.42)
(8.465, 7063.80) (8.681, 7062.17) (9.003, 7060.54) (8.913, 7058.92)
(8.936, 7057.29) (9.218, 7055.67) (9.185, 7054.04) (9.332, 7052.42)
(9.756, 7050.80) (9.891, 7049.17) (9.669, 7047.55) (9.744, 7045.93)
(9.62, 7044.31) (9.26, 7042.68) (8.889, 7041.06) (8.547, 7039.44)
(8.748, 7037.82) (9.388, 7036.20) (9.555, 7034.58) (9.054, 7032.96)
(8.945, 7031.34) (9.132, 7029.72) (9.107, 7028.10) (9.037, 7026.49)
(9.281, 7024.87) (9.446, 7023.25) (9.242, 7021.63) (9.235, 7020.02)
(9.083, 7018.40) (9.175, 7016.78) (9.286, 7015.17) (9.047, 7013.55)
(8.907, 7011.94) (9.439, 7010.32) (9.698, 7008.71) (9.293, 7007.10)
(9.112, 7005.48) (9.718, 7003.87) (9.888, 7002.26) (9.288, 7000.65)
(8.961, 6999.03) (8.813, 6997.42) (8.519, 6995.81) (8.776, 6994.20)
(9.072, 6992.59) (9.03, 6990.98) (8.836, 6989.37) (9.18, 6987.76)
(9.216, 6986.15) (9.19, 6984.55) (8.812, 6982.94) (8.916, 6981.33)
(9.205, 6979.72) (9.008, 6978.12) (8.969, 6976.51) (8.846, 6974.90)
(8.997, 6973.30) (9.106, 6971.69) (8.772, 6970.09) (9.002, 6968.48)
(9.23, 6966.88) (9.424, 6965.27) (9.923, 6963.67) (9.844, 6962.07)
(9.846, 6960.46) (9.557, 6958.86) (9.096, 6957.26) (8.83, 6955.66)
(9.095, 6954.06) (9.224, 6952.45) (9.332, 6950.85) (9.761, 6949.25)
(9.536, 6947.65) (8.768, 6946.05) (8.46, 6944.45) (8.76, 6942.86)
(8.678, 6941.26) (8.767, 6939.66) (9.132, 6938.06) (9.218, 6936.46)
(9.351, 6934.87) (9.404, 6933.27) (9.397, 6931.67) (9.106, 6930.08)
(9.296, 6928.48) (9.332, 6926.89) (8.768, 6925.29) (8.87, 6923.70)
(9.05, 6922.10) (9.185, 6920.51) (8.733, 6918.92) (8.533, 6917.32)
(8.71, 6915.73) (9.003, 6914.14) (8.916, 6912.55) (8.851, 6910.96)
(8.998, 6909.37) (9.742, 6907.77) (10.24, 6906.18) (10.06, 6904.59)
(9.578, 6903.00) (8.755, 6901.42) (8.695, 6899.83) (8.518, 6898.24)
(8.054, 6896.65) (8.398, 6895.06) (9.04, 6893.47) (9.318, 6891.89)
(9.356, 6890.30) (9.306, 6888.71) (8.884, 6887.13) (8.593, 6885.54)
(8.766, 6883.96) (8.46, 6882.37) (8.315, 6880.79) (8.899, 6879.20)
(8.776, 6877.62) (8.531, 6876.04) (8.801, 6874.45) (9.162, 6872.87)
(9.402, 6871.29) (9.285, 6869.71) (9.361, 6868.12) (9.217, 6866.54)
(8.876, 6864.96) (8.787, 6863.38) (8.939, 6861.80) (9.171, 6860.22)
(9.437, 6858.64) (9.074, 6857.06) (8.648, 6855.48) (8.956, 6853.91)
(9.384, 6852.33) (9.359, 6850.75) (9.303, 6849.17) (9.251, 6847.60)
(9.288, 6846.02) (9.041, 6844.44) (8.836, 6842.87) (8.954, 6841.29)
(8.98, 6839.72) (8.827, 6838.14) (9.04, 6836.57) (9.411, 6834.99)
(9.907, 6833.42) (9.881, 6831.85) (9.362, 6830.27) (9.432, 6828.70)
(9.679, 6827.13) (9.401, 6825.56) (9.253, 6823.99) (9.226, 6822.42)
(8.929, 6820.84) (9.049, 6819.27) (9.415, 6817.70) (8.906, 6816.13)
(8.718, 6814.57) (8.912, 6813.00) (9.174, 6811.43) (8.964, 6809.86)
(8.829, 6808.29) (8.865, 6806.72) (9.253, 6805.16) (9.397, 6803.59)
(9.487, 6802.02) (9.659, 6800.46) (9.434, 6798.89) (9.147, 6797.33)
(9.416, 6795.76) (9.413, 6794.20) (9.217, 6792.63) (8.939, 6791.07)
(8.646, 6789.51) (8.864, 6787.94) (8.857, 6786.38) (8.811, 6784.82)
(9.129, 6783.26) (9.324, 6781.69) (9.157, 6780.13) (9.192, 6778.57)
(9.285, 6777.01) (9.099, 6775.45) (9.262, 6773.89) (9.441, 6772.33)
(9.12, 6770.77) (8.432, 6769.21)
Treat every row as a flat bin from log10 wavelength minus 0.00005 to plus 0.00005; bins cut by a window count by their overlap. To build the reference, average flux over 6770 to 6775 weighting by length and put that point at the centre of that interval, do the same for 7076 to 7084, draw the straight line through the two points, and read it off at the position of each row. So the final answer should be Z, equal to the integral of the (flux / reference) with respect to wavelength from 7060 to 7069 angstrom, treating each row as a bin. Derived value 8.0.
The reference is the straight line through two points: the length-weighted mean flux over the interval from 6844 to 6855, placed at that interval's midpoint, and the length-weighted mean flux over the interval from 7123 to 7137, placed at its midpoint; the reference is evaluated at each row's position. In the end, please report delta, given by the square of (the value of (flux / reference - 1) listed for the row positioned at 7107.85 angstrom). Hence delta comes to 0.0003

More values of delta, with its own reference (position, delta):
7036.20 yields 0.0020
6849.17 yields 0.0001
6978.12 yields 0.0000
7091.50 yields 0.0014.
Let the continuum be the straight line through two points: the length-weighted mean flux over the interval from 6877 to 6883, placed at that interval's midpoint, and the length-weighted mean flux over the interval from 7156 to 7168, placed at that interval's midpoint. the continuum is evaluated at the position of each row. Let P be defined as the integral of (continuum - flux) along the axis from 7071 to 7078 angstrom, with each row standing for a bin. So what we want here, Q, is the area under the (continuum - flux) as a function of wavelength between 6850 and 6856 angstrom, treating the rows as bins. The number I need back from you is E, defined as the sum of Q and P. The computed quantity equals -9.1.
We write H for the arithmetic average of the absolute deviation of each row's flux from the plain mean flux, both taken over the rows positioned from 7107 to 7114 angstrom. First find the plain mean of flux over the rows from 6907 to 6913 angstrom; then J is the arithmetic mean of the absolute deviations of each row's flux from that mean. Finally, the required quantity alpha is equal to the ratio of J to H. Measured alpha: 1.4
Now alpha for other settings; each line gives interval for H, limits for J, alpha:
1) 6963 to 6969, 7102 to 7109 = 0.3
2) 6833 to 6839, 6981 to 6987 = 0.5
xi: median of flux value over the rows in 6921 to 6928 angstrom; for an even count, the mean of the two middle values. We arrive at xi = 8.96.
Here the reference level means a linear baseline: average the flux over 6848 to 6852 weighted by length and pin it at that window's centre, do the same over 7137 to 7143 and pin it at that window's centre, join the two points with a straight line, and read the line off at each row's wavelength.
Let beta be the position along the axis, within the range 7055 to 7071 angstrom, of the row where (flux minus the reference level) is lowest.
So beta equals 7067.05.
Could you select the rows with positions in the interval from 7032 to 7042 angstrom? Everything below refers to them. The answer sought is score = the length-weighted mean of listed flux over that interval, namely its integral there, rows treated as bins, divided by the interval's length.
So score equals 9.03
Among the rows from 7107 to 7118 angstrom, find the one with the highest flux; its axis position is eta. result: 7116.04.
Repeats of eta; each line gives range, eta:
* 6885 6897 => 6890.30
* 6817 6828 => 6827.13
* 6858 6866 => 6858.64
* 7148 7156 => 7153.82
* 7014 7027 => 7023.25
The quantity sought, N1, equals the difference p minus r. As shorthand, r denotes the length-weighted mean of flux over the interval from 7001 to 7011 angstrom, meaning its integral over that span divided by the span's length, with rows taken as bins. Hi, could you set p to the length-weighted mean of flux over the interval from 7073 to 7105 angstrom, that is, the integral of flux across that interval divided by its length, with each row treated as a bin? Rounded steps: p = 9.16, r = 9.5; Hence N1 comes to -0.4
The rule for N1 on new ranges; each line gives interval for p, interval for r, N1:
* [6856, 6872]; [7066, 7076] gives 0.4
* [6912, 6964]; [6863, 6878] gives 0.1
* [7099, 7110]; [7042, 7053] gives -0.4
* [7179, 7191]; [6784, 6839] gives -0.7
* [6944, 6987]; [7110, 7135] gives 0.4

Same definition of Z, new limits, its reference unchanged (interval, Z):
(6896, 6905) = 8.6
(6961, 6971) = 10.0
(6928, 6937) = 8.9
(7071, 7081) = 10.0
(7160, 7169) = 8.0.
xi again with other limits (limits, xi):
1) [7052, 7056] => 9.22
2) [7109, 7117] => 9.16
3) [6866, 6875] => 9.25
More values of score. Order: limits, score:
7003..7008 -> 9.39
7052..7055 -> 9.24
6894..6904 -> 8.70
